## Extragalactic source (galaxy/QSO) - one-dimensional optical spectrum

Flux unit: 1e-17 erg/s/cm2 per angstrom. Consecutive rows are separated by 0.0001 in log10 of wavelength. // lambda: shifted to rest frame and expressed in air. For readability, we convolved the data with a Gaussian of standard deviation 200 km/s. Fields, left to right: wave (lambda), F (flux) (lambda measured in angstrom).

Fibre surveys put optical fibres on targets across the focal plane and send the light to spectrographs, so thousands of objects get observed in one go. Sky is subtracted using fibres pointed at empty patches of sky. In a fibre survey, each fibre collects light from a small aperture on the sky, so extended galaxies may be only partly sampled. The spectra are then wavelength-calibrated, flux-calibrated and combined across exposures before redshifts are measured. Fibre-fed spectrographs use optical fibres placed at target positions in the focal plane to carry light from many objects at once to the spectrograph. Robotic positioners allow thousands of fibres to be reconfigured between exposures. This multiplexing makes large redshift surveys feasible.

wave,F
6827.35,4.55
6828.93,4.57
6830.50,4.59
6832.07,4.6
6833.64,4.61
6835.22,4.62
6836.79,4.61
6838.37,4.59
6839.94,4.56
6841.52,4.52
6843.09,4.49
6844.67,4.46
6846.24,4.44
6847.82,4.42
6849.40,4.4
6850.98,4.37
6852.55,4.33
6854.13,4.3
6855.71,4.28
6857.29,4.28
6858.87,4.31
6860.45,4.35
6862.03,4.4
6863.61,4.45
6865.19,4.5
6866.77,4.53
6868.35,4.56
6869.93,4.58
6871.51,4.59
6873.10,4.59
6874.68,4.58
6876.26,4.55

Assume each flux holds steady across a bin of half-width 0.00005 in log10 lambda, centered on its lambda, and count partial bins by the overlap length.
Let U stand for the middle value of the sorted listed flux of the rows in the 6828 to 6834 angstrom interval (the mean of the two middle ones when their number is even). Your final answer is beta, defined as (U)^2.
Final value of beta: 21.1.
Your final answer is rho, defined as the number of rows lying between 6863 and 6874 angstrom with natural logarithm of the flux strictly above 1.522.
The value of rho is 2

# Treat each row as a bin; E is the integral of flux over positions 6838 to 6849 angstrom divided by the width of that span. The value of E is 4.49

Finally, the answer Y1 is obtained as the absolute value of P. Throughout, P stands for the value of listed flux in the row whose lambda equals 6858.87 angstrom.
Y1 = 4.31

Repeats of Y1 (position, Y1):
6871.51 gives 4.59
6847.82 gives 4.42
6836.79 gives 4.61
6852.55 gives 4.33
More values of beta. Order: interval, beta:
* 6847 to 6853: 19.2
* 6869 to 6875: 21.0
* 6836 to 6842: 20.9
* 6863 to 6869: 20.4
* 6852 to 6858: 18.4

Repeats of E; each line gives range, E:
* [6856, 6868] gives 4.40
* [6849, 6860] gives 4.32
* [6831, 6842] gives 4.59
